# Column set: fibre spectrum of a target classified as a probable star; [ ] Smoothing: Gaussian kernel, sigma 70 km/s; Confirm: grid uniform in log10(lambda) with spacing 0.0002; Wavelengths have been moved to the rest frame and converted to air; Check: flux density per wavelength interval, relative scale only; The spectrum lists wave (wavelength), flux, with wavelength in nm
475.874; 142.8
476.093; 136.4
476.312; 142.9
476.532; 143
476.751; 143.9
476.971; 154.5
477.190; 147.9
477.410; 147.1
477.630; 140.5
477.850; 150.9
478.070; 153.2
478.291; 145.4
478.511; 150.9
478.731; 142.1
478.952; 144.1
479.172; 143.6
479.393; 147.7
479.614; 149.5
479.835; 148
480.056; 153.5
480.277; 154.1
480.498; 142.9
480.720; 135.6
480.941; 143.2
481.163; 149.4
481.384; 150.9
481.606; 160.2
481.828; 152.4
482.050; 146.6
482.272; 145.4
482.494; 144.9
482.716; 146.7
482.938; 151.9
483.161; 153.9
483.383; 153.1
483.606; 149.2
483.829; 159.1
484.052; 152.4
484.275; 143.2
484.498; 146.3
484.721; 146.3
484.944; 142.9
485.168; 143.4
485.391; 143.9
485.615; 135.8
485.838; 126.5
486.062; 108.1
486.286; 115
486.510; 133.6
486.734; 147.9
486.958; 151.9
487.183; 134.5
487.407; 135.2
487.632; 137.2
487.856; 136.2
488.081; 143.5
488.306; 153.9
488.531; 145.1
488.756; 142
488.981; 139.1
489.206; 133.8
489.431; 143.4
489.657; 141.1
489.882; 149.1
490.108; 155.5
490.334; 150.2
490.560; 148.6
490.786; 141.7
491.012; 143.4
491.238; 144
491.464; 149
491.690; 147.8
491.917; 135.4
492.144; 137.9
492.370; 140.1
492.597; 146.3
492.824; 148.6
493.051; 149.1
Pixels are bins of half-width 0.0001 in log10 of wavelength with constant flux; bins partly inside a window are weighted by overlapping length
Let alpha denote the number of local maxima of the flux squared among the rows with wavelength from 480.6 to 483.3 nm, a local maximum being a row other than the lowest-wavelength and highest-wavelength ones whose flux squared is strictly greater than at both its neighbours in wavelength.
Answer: 1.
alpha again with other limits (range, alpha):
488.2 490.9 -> 2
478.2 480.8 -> 4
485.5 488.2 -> 2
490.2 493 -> 1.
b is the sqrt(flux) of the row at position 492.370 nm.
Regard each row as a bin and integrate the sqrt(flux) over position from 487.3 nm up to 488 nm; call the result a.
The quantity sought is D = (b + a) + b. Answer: 31.9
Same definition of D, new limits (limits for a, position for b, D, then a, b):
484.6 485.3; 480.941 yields 32.3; 8.41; 12.0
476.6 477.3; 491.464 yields 32.9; 8.54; 12.2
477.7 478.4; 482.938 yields 33.2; 8.54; 12.3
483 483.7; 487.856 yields 32.0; 8.63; 11.7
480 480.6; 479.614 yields 31.8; 7.35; 12.2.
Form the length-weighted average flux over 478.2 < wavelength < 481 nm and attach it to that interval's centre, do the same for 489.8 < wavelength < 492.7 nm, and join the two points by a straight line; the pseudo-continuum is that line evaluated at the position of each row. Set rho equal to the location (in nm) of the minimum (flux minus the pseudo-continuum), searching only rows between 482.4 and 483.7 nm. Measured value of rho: 482.494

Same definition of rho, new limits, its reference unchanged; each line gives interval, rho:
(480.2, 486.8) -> 486.062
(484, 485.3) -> 484.944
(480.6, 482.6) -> 480.720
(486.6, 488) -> 487.183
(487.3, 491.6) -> 489.206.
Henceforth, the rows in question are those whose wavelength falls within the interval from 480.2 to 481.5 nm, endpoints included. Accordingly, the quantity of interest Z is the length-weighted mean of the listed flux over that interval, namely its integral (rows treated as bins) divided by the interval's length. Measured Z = 146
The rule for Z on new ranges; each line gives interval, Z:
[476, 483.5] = 148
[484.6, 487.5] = 136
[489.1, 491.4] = 145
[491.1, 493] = 144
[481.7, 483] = 148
